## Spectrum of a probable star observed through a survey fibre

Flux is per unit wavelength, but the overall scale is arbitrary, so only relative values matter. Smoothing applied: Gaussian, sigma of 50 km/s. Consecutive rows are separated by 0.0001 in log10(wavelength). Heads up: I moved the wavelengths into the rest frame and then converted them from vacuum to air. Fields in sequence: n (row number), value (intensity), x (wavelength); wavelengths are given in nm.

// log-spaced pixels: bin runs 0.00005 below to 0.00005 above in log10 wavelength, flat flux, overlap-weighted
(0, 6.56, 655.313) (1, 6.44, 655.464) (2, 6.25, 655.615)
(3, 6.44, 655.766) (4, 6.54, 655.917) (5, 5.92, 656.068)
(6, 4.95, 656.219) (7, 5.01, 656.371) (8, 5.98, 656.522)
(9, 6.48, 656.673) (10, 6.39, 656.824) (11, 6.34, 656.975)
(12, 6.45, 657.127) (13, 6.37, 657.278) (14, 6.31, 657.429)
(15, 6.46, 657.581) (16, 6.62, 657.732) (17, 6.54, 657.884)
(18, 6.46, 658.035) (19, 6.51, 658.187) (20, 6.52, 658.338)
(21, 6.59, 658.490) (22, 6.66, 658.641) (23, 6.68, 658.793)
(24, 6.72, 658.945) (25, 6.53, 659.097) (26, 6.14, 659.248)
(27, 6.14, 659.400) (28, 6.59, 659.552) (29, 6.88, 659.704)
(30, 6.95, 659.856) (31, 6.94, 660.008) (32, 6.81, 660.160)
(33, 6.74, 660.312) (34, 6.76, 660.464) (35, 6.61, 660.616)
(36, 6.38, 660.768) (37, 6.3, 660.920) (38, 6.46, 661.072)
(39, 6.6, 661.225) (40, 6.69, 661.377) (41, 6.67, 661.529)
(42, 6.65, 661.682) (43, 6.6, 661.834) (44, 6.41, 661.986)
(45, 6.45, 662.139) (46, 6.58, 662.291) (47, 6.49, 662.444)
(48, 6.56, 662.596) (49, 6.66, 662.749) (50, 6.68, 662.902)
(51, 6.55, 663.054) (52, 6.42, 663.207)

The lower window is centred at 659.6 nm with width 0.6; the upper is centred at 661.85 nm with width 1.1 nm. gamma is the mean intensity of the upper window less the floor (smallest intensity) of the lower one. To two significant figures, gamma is 0.44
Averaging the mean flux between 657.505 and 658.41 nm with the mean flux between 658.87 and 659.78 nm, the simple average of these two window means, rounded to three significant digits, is 6.51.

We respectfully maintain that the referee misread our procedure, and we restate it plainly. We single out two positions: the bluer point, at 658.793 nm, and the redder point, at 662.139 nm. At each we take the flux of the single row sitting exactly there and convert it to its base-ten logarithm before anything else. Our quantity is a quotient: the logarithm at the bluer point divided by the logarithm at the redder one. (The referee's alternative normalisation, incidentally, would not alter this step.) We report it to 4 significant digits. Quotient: 1.019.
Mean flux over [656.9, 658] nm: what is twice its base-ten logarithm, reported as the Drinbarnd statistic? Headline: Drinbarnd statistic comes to 1.62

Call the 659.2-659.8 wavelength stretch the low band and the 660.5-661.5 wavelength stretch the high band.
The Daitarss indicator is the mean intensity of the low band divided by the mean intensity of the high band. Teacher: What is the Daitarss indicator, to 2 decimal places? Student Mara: 0.99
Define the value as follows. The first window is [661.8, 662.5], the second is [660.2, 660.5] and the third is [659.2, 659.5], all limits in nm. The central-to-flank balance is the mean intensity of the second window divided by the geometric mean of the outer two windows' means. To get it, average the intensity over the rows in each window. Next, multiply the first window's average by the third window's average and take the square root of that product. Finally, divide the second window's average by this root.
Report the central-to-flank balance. 1.07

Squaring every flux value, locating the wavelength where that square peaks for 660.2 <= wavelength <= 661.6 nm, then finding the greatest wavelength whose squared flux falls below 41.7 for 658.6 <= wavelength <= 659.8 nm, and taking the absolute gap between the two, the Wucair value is 1.06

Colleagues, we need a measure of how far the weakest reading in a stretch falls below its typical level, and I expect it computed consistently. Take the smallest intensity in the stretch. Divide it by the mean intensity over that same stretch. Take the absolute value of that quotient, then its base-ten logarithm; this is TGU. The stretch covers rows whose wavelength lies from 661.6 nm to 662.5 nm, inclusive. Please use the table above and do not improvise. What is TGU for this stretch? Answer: -0.008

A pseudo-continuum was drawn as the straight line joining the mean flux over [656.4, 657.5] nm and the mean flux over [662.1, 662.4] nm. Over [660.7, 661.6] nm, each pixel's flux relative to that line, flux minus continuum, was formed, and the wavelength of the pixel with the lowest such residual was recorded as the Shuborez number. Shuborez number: 660.920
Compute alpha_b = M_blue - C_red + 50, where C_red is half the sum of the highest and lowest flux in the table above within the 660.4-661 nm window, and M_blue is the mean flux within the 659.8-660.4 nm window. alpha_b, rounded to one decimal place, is 50.3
